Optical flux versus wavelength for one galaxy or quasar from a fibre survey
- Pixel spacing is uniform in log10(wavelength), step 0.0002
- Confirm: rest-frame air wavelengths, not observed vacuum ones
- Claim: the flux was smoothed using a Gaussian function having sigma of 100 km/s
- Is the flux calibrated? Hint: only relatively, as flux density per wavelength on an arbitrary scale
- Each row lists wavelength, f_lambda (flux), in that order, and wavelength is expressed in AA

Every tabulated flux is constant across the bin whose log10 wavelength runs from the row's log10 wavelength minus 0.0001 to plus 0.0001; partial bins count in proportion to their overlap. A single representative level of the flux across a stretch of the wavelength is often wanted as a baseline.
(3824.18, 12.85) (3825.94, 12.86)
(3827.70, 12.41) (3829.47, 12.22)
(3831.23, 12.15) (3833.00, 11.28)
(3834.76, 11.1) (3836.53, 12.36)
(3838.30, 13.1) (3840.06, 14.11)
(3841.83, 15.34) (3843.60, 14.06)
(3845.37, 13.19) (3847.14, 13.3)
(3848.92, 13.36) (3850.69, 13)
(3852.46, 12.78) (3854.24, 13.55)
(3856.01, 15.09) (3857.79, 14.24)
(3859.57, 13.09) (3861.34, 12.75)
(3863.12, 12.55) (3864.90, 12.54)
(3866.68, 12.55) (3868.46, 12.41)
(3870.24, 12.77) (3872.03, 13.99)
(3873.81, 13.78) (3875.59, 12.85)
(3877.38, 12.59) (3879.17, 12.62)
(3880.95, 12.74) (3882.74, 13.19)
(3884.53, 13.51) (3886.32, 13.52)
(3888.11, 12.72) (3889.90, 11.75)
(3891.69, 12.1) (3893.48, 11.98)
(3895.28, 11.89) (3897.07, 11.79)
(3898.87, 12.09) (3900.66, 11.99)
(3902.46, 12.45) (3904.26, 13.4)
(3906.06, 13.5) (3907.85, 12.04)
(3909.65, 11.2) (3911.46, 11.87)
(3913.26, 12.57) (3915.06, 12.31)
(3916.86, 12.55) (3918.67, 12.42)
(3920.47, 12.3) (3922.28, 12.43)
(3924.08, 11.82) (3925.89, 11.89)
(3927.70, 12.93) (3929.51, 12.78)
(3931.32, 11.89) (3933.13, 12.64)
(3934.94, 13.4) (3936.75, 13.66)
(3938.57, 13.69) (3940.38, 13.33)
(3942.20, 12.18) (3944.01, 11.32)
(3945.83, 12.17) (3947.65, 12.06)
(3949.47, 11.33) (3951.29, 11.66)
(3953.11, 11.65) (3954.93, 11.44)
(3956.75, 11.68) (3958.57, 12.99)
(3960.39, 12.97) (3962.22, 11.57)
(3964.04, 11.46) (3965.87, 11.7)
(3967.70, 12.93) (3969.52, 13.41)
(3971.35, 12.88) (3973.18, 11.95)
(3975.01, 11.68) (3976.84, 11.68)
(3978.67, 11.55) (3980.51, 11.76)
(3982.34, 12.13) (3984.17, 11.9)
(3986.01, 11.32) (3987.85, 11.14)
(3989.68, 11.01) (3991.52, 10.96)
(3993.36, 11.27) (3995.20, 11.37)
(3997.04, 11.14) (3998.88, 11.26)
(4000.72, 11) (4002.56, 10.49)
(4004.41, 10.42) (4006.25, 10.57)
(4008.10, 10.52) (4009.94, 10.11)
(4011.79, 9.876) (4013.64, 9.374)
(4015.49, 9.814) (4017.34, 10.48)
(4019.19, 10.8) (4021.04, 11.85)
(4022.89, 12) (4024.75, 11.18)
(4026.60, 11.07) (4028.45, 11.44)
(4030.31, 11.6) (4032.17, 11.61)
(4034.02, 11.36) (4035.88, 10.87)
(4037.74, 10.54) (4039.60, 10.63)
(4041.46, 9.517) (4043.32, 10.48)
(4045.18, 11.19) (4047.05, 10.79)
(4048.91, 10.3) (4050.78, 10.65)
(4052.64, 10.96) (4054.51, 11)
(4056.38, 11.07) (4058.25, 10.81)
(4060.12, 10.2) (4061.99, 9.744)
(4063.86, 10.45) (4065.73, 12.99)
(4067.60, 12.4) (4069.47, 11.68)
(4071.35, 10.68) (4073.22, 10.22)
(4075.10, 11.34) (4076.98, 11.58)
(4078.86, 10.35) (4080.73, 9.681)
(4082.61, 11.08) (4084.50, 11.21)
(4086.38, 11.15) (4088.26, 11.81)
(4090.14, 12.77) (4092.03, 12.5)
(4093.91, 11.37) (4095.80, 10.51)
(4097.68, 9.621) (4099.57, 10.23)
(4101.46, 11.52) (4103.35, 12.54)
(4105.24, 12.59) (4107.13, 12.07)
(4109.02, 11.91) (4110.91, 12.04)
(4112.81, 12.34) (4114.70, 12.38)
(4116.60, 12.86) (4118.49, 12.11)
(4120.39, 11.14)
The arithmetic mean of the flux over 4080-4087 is 10.8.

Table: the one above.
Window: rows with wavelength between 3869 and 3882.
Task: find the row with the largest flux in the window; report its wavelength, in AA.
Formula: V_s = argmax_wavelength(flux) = 3872.03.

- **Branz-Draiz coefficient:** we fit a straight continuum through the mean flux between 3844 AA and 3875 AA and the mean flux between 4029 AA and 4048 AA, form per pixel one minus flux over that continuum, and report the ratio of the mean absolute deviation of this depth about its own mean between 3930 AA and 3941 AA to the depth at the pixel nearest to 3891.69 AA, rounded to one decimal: 0.9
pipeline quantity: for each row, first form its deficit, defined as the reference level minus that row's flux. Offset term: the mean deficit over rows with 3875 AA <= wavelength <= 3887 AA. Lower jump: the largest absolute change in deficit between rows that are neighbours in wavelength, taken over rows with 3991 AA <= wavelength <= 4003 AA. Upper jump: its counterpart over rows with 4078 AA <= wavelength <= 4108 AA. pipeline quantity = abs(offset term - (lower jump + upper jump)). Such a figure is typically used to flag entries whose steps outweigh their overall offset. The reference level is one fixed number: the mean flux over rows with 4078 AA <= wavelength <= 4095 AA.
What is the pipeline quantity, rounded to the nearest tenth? 3.6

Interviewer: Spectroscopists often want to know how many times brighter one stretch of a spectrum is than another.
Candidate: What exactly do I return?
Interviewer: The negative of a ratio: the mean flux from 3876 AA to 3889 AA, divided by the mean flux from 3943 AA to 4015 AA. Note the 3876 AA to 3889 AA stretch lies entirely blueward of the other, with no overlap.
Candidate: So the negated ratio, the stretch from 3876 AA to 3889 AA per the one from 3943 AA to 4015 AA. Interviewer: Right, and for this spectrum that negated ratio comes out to -1.13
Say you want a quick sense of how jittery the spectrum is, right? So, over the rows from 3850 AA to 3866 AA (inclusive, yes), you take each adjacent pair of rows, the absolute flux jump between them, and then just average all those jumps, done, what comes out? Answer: 0.6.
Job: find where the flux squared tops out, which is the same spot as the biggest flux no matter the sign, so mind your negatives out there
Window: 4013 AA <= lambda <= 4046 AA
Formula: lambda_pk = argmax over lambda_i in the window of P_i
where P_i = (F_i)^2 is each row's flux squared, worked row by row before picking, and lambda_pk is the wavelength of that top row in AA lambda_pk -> 4022.89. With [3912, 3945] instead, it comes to 3938.57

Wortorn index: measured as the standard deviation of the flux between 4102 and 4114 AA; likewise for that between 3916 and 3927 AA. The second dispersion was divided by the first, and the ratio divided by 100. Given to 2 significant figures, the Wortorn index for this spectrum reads 0.011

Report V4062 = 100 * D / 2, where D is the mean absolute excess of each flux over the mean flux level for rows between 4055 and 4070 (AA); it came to 45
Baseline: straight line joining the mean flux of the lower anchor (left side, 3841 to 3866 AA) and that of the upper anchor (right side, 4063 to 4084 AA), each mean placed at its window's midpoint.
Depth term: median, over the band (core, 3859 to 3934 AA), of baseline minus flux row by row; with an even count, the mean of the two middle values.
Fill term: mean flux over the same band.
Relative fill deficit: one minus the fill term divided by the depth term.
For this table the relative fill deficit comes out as -23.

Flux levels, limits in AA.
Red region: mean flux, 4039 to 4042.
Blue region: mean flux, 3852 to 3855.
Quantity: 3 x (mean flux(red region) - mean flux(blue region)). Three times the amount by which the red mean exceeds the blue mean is -9.3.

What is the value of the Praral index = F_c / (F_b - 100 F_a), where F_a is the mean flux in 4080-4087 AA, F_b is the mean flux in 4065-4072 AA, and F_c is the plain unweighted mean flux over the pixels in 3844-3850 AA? -0.0125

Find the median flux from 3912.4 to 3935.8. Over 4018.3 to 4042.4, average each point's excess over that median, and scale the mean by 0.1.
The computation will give -0.13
